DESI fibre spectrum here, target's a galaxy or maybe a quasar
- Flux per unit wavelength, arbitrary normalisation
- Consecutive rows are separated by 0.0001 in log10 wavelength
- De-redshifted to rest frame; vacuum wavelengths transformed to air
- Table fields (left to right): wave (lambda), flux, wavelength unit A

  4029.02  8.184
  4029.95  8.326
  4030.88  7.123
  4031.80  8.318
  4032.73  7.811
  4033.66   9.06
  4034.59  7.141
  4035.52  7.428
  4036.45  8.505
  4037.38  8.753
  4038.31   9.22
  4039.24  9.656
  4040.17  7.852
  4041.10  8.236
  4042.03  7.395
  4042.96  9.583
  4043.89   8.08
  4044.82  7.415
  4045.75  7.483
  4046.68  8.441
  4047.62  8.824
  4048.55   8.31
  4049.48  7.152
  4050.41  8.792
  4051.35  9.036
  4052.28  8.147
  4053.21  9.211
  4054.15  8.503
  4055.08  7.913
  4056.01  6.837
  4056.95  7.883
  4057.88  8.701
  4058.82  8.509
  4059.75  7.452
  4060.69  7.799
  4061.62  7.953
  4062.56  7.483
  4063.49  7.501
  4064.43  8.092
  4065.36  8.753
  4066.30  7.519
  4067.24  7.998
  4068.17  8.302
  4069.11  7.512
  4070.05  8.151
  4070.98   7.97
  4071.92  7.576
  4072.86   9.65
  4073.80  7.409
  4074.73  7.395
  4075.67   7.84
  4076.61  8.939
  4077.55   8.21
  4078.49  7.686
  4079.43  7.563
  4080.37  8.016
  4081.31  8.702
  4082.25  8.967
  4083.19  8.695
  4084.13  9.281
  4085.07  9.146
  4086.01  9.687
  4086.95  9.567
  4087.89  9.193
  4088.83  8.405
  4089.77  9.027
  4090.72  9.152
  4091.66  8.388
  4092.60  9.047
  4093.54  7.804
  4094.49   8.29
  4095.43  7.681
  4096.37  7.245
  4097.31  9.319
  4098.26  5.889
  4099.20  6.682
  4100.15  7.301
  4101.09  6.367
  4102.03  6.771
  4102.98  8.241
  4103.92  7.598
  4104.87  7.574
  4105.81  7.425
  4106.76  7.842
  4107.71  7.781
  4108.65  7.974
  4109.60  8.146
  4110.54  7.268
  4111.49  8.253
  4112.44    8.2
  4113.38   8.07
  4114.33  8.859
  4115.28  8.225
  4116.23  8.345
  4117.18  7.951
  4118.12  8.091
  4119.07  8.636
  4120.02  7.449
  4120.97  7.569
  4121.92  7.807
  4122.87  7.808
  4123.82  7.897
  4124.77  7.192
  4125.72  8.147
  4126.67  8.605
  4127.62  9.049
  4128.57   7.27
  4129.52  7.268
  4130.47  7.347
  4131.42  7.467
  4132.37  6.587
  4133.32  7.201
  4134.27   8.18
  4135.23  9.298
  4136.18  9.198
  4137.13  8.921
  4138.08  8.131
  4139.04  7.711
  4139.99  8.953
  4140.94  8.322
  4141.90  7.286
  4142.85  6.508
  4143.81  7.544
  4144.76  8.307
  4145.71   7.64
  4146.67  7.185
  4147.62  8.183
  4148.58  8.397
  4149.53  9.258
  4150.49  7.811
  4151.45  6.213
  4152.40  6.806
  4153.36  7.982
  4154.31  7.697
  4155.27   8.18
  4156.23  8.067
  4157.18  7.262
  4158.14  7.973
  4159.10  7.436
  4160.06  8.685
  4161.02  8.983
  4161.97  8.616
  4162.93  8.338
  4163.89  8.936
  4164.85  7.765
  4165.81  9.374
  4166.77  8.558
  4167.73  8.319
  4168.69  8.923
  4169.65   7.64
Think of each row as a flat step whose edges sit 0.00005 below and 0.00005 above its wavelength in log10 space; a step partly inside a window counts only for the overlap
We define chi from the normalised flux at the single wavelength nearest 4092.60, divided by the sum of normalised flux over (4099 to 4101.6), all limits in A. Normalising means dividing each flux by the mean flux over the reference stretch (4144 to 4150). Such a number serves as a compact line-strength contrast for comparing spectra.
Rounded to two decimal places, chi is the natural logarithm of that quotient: -0.81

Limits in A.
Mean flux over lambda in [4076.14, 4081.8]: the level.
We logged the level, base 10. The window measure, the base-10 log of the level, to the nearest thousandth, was 0.913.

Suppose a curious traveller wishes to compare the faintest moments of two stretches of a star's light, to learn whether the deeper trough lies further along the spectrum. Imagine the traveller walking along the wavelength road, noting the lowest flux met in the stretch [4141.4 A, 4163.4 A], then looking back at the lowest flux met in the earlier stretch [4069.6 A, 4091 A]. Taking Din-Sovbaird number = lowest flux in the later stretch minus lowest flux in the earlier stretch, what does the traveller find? -1.2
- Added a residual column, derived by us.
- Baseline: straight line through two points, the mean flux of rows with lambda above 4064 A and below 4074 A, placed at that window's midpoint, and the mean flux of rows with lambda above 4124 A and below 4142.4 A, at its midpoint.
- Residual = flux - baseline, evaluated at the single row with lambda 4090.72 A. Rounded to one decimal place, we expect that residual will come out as 1.1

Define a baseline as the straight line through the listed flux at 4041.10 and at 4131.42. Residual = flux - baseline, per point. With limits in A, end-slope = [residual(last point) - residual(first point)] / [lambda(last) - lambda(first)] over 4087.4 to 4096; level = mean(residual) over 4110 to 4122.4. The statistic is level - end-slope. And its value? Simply 0.7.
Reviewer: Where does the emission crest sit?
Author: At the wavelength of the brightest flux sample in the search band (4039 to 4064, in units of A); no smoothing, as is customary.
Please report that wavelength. 4039.24 A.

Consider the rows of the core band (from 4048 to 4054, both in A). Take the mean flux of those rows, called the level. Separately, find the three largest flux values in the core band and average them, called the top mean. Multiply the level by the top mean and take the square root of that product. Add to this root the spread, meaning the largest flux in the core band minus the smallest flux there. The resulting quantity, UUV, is 10.8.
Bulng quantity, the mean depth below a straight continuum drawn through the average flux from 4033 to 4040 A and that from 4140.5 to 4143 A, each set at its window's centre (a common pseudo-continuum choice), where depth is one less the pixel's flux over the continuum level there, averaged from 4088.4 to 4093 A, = -0.11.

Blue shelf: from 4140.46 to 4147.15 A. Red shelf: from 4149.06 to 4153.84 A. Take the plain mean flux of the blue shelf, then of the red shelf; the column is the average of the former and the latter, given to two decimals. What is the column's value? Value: 7.58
